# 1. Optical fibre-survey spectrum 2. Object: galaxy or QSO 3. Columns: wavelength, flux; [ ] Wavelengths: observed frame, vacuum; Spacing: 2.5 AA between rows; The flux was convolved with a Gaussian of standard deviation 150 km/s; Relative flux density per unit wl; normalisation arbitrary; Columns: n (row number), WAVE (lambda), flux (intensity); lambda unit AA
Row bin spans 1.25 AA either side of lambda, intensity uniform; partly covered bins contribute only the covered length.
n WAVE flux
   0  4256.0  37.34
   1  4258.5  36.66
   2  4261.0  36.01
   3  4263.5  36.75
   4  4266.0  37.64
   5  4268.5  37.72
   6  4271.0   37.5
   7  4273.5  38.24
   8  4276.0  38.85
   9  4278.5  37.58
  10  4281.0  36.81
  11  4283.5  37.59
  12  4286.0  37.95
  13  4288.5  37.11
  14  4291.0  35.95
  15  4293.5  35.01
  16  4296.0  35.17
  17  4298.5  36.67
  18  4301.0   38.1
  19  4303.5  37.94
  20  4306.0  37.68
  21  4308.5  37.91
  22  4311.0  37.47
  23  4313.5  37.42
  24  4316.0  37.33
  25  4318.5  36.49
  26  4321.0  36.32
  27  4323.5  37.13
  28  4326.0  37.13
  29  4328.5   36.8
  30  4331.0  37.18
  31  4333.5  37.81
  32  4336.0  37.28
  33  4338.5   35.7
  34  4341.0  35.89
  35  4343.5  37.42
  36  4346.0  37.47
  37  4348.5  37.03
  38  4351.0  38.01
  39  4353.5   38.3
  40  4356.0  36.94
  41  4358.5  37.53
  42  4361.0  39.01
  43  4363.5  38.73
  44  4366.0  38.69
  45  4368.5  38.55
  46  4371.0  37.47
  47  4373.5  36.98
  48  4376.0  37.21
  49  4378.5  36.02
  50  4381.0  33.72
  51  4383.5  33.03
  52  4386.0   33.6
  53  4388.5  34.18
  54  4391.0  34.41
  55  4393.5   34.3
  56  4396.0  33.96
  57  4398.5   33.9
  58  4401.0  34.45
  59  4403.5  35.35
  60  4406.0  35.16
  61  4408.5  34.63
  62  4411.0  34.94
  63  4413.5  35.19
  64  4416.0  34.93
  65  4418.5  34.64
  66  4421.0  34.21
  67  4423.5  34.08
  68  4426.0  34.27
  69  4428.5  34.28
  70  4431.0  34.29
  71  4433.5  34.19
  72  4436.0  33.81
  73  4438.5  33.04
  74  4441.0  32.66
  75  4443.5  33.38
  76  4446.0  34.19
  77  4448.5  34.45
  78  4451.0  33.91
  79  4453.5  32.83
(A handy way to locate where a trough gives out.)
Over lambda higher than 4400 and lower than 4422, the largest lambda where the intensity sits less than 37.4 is 4421.0 AA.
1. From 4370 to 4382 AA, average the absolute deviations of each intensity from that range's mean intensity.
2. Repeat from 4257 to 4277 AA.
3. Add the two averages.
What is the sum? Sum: 1.8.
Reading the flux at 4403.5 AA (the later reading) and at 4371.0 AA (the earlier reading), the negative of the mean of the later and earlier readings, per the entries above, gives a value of -36.4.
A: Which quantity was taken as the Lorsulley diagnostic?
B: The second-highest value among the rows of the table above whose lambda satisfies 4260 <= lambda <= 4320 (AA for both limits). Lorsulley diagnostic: 38.24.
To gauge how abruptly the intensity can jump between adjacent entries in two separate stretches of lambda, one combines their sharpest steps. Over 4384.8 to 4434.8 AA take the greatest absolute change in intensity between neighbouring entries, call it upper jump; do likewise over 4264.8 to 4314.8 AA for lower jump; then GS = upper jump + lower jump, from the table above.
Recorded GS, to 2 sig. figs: 2.4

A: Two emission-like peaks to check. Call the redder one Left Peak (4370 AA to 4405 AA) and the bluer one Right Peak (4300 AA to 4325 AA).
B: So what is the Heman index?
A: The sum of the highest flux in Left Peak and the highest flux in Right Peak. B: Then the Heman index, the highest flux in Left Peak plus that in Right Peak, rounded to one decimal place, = 75.6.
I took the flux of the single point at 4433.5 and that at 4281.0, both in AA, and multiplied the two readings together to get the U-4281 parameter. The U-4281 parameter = 1259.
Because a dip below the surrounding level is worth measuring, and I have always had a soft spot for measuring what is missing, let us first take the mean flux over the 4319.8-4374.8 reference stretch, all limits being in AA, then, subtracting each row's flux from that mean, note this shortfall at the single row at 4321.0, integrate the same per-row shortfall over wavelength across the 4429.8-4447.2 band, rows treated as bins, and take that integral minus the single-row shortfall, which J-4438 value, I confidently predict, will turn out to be 65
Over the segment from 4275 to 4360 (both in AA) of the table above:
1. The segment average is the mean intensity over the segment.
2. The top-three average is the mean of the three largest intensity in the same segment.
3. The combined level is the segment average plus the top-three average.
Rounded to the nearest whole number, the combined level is 76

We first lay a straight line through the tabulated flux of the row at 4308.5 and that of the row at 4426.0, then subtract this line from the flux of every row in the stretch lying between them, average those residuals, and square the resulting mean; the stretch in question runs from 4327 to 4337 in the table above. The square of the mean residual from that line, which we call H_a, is 0.01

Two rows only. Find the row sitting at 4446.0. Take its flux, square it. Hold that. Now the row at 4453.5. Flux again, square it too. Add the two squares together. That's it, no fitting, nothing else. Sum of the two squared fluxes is 2247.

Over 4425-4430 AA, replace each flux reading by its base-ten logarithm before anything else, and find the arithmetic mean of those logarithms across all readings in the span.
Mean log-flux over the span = 1.53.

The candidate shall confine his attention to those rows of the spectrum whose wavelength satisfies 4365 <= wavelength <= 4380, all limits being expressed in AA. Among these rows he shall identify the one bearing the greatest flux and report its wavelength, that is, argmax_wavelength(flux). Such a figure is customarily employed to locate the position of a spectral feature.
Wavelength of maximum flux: 4366.0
